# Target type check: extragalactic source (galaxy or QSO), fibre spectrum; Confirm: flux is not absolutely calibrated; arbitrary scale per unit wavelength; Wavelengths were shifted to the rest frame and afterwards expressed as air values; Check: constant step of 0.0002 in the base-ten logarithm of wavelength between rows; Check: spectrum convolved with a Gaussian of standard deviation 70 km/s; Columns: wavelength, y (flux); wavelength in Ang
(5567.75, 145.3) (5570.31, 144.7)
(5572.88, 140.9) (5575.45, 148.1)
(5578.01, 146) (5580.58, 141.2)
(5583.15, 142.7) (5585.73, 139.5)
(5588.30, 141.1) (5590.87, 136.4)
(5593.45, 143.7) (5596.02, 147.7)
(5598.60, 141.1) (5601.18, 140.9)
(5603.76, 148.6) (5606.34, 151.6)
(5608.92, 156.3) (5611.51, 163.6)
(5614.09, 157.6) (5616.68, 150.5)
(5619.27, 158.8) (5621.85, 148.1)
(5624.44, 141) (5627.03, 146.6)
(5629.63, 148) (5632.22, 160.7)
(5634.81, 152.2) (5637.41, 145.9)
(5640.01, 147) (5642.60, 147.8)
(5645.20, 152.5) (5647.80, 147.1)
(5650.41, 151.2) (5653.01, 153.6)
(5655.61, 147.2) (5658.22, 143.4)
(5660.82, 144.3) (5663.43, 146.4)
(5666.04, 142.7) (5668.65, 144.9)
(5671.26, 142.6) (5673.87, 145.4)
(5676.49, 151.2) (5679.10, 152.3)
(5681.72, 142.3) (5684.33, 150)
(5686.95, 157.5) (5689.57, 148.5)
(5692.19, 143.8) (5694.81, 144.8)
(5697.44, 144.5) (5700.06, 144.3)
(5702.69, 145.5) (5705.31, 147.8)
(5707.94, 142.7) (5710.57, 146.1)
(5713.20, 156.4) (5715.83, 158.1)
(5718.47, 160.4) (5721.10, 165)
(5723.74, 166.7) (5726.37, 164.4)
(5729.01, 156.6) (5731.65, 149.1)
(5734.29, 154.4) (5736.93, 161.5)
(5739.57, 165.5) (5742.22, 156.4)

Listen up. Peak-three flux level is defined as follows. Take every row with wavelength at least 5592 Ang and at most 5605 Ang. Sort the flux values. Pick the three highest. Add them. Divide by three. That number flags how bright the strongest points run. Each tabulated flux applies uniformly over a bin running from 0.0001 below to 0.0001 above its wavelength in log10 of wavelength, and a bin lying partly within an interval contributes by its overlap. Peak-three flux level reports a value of 147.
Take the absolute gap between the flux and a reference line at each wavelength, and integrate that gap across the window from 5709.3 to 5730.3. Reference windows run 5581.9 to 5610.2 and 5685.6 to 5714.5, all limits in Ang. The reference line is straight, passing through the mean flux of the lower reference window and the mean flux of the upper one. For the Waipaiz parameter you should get 245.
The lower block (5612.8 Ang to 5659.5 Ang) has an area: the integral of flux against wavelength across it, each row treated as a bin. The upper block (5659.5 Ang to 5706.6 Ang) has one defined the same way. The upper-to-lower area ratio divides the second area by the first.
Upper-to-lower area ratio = 0.99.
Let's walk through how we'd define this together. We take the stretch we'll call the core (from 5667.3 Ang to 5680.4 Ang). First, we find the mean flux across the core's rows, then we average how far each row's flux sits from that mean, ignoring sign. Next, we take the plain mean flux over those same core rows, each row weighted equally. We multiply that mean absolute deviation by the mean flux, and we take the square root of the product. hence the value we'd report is 23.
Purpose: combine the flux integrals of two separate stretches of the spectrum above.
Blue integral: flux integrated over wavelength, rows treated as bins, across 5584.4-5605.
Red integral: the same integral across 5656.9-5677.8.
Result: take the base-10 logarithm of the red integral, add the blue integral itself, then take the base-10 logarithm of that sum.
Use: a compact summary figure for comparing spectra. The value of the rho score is 3.47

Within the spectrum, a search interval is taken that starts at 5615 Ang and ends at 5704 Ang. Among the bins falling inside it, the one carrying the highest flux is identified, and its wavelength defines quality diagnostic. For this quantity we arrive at 5632.22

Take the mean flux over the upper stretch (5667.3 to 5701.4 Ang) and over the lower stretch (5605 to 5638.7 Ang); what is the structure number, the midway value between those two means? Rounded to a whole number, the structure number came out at 150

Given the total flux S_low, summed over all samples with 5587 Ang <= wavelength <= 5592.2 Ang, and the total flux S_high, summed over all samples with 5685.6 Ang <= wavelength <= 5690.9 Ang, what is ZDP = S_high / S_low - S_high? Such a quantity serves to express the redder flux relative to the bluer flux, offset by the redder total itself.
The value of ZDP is -305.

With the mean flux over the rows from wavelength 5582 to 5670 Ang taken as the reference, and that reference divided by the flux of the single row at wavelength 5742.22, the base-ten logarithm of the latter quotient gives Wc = -0.024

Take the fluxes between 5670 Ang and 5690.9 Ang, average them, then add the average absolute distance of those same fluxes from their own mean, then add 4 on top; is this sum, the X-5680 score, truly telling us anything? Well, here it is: 156.8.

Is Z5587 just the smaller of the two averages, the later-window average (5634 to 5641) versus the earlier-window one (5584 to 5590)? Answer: 140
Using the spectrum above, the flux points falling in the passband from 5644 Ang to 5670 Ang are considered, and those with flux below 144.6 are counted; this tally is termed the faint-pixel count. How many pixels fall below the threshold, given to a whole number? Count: 3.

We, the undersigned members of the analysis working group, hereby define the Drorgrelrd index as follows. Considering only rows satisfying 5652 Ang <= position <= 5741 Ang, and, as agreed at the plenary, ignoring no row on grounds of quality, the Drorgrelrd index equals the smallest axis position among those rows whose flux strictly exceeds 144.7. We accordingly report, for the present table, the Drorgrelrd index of 5653.01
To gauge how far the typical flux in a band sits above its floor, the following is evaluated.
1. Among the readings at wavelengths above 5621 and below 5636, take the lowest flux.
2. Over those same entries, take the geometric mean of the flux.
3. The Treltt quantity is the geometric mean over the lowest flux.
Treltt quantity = 1.06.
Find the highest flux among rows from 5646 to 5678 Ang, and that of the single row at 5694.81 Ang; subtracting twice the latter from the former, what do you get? -136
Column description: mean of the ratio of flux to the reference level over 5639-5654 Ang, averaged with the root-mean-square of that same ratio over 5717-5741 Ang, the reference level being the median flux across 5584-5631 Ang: 1.05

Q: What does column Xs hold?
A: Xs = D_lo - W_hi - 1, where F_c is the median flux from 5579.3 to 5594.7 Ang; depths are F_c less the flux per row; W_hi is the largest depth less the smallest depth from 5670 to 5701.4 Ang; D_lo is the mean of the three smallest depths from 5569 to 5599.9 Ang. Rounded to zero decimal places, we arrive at -22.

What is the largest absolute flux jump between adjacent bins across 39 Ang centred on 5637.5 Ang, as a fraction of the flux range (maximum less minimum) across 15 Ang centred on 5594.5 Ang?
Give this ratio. 1.1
